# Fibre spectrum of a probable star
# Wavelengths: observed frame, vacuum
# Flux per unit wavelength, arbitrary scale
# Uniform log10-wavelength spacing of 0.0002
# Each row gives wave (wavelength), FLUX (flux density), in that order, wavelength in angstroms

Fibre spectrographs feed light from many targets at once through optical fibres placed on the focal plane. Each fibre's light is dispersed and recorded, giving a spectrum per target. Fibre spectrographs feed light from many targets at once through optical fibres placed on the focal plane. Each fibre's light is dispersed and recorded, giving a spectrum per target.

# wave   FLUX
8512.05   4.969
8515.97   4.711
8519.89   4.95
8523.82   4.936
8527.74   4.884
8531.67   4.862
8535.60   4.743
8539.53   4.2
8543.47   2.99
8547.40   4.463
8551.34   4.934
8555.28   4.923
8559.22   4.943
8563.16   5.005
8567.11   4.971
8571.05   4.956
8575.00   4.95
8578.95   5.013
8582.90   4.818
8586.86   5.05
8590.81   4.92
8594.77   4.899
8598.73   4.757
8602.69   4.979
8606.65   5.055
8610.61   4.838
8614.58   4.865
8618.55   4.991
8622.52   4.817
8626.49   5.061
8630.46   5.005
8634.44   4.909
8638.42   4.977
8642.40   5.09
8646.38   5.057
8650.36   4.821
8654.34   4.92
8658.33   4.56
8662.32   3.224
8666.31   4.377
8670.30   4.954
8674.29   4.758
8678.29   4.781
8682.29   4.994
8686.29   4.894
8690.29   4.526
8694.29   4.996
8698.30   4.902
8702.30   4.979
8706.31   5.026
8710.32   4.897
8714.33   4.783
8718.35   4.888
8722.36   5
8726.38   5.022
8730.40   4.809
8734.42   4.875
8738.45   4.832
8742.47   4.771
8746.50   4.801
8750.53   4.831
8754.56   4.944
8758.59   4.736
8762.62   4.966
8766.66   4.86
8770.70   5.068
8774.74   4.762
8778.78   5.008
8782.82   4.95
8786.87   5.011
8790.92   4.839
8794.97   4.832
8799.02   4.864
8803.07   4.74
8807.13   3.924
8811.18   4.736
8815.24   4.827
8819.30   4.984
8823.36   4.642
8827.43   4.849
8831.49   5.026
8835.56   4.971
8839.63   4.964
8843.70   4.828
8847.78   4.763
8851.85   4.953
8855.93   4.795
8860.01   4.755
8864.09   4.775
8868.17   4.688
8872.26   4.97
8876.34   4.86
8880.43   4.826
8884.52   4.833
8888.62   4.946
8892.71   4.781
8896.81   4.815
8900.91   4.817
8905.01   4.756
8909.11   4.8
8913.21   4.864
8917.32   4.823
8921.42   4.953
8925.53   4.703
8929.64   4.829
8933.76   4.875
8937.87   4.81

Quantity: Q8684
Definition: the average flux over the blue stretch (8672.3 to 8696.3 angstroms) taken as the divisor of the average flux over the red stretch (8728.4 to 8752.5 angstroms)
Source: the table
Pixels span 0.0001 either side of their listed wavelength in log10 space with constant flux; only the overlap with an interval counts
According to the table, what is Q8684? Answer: 1.00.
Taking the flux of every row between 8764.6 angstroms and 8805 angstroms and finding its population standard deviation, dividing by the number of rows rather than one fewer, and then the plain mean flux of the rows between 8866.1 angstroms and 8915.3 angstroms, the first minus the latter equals -4.72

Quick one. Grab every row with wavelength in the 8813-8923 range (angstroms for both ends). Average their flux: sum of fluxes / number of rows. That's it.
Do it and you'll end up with 4.85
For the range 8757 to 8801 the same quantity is 4.90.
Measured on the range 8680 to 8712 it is 4.90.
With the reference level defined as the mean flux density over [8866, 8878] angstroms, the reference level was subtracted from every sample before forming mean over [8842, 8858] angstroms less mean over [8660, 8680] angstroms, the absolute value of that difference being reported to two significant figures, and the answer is 0.42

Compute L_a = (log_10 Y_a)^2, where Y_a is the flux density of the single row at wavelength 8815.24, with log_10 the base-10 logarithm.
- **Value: 0.467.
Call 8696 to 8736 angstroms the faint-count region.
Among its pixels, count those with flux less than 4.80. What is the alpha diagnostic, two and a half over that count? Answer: 2.50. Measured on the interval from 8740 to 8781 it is 0.83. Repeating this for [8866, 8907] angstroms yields 0.83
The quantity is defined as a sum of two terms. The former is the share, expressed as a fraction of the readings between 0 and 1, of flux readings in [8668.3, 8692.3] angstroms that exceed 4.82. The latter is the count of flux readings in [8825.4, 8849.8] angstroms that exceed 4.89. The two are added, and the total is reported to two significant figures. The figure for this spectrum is 3.5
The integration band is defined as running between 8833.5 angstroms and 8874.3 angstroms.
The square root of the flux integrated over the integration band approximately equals 14.1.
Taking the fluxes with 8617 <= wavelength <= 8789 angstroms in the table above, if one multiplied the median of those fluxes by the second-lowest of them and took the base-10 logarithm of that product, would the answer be 1.33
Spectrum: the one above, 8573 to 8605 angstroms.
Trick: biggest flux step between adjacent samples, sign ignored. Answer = 0.23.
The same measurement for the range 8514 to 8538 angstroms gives 0.24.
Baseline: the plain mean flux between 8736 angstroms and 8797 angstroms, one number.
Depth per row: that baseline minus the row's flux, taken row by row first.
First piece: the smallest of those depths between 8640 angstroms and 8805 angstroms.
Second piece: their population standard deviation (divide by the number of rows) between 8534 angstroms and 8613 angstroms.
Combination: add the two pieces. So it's 0.25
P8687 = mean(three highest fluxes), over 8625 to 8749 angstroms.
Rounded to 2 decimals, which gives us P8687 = 5.07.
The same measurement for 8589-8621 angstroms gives 5.01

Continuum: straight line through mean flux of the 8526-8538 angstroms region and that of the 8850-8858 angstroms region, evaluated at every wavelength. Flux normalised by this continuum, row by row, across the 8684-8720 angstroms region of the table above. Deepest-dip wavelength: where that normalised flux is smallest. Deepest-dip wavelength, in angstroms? 8690.29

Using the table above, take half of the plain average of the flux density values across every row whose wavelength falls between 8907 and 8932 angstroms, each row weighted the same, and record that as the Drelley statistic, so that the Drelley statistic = 2.41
